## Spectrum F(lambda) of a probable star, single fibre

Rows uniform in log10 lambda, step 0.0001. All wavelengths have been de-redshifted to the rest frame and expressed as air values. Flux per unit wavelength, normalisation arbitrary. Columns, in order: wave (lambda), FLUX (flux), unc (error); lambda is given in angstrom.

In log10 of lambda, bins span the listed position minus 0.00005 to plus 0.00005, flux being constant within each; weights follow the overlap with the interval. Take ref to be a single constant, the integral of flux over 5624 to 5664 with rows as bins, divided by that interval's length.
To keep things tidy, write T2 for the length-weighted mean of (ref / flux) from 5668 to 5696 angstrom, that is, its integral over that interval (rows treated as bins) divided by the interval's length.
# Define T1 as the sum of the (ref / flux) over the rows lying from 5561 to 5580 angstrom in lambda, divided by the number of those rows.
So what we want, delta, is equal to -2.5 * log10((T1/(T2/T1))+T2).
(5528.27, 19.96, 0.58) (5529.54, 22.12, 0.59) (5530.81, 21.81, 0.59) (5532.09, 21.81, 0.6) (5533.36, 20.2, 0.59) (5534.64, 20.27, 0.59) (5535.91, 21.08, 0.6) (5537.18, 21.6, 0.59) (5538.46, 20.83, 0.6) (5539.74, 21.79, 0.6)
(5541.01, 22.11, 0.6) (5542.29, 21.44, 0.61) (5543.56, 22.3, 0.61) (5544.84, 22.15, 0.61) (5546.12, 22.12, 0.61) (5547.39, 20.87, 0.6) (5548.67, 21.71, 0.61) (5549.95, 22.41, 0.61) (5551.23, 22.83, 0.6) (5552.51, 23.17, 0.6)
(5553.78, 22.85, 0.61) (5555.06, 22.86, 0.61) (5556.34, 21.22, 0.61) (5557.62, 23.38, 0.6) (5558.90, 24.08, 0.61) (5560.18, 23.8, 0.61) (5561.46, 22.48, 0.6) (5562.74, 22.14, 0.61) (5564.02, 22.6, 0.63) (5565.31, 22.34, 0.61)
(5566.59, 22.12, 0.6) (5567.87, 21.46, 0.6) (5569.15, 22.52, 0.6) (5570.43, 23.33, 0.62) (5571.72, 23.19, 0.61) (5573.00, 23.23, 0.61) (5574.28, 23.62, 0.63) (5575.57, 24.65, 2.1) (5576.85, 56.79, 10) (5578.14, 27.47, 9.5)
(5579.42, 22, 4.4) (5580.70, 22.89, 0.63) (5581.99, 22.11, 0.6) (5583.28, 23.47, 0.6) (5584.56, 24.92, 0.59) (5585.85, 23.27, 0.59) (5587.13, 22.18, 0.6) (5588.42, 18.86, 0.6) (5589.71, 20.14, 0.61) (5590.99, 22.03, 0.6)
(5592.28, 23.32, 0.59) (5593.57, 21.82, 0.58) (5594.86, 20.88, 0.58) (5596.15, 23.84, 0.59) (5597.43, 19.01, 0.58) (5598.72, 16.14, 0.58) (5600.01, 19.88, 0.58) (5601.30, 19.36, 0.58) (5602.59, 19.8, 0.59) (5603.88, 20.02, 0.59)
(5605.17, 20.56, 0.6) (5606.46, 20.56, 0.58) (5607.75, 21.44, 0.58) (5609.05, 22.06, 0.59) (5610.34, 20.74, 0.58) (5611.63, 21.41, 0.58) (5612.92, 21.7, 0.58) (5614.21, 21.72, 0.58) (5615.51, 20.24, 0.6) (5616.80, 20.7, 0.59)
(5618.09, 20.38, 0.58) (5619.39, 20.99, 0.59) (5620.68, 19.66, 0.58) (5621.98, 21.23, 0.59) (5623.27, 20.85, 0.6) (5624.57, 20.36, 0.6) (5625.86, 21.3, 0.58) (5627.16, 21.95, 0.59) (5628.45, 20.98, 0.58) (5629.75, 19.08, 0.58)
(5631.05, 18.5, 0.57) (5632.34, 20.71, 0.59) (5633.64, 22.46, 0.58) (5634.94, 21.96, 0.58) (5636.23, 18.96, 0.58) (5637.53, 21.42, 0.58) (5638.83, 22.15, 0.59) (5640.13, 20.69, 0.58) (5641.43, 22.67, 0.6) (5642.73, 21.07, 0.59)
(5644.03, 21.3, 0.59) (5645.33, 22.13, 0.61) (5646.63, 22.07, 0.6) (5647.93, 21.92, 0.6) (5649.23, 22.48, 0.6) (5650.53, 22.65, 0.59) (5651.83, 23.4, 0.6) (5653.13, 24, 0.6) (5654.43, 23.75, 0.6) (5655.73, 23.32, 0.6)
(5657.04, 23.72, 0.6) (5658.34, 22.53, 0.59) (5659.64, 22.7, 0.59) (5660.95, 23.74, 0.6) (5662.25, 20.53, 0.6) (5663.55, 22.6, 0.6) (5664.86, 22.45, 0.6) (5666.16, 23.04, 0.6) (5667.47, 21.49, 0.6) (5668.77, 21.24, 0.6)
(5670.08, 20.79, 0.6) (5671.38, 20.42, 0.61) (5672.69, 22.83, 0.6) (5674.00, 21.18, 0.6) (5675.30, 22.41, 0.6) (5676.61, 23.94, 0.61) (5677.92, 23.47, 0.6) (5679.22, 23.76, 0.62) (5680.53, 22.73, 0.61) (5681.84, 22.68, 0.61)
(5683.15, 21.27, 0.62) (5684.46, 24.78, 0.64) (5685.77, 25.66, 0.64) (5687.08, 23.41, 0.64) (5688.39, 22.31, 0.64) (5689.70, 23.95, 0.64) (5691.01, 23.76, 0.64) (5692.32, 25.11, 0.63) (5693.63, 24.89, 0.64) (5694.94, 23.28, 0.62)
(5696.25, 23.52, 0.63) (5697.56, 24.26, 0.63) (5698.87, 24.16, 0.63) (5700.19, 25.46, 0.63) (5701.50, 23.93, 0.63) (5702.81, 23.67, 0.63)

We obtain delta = -0.654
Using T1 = 0.91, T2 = 0.95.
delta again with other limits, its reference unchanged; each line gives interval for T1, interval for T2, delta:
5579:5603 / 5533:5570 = -0.789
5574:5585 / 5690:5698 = -0.590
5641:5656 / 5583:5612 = -0.722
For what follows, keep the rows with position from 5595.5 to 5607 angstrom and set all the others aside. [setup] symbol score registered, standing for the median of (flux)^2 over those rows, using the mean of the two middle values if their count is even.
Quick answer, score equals 395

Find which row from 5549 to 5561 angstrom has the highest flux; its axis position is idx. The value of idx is 5558.90 angstrom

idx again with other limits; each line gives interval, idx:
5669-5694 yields 5685.77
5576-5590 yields 5576.85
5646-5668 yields 5653.13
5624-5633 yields 5627.16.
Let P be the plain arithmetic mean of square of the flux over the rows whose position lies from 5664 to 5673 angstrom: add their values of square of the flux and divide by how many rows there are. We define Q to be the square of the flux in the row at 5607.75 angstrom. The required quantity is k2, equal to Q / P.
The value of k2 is 0.97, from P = 474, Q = 460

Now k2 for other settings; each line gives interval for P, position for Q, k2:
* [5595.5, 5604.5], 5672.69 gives 1.33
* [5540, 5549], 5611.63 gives 0.96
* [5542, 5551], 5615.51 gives 0.86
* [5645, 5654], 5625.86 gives 0.88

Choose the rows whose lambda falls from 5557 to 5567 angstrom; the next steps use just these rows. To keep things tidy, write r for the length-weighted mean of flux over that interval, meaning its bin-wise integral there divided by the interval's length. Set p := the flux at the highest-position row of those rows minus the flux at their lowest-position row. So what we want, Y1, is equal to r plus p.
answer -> 21.6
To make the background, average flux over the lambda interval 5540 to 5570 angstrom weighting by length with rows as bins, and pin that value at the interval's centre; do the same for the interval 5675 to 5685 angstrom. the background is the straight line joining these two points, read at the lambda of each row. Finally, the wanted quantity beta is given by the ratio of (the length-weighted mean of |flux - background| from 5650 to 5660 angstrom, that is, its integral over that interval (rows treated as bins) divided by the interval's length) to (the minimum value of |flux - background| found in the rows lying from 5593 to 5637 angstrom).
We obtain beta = 1.4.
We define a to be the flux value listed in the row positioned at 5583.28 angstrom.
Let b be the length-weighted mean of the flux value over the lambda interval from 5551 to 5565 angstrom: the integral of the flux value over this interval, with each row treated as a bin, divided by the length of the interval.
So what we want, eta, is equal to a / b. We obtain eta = 1.03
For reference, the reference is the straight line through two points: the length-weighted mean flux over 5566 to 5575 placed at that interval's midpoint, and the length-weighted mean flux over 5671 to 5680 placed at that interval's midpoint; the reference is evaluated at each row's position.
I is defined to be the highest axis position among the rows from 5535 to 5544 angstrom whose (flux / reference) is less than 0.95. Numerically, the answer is 5542.29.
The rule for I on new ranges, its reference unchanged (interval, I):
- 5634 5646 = 5644.03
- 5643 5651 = 5644.03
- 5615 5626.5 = 5625.86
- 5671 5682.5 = 5674.00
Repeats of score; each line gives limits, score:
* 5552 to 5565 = 522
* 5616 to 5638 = 435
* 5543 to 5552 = 491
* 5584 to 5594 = 489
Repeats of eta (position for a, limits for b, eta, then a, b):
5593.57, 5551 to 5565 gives 0.96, 21.82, 22.8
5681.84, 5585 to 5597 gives 1.04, 22.68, 21.8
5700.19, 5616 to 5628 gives 1.22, 25.46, 20.8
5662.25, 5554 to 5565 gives 0.90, 20.53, 22.8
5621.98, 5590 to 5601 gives 1.02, 21.23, 20.8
